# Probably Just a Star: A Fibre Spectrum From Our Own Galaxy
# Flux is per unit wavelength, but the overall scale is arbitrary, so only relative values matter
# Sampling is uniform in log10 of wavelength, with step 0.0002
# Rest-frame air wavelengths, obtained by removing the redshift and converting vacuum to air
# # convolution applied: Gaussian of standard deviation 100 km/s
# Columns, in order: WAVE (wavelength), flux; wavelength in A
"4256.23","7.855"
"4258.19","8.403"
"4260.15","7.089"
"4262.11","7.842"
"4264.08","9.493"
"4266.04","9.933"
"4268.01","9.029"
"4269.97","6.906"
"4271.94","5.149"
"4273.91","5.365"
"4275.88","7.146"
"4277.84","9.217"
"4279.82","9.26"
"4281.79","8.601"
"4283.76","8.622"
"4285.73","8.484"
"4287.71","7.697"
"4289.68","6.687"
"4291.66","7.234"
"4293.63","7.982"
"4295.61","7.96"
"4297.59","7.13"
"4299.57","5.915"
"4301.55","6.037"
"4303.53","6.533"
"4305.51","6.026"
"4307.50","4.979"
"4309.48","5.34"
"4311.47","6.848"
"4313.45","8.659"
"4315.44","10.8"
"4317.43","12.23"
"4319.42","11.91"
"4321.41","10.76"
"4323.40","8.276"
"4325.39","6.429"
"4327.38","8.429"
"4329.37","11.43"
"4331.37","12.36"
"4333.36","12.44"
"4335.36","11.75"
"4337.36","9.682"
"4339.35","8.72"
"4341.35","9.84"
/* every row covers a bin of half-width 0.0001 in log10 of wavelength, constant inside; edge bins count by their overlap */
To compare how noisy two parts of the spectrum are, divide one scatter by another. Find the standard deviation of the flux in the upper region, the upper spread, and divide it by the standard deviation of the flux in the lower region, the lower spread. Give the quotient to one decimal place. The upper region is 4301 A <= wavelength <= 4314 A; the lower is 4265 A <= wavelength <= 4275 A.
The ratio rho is 0.6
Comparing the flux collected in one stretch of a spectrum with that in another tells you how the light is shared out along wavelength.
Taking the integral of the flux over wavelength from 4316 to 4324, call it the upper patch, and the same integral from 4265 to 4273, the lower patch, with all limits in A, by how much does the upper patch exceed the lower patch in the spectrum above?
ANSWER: 25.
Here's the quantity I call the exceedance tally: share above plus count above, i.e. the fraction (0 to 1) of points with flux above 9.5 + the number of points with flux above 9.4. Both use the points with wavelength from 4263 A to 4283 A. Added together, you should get 2.1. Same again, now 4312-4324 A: 4.7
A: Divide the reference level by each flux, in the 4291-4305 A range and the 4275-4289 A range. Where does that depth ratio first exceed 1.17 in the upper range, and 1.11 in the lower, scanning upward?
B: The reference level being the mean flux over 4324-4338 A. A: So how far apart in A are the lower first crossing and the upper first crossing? 15.8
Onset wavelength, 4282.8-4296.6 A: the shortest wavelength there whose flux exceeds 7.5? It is 4283.76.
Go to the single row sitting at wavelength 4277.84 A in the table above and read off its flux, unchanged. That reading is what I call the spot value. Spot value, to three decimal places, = 9.217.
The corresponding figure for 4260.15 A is 7.089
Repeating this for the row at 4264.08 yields 9.493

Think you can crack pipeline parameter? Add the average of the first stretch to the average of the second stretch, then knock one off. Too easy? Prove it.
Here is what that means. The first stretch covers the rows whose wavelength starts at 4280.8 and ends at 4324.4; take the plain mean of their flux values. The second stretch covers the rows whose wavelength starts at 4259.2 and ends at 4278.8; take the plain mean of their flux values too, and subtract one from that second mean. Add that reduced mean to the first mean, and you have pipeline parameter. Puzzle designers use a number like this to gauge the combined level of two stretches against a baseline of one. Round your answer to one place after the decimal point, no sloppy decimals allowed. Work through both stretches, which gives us 14.7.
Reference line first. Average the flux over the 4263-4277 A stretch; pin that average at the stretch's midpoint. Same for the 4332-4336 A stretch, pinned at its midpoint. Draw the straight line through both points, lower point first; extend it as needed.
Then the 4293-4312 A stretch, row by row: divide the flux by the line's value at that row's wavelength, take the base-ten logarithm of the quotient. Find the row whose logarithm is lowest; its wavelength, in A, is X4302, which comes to 4307.50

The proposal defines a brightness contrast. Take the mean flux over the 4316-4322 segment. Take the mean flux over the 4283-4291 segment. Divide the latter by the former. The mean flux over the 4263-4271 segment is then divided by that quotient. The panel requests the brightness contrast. 13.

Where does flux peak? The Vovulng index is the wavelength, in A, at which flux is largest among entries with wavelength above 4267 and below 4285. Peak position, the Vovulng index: 4279.82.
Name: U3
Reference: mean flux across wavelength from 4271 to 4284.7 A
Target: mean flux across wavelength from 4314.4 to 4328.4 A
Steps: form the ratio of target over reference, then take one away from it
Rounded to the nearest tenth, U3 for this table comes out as 0.3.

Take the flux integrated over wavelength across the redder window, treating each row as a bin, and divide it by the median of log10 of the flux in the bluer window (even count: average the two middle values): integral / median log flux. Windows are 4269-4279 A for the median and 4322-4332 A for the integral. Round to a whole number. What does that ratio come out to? 111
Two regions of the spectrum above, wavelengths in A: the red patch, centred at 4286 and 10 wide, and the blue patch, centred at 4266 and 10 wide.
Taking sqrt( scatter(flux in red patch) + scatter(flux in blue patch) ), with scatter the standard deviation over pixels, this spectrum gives 1.4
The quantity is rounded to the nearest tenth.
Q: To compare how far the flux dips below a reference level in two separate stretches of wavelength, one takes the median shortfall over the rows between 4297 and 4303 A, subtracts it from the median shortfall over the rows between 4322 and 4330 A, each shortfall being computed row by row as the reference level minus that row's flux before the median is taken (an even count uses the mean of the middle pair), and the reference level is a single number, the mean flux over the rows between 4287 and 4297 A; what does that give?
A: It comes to -2.3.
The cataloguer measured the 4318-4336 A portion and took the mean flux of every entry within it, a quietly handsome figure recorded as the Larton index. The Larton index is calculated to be 10.4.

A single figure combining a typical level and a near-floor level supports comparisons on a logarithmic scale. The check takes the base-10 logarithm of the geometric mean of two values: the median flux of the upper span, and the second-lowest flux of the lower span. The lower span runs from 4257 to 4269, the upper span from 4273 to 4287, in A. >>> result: 0.914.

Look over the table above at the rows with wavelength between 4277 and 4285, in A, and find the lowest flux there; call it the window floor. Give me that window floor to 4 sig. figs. 8.601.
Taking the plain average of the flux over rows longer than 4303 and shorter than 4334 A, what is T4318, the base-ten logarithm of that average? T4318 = 0.95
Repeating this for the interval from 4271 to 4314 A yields 0.85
